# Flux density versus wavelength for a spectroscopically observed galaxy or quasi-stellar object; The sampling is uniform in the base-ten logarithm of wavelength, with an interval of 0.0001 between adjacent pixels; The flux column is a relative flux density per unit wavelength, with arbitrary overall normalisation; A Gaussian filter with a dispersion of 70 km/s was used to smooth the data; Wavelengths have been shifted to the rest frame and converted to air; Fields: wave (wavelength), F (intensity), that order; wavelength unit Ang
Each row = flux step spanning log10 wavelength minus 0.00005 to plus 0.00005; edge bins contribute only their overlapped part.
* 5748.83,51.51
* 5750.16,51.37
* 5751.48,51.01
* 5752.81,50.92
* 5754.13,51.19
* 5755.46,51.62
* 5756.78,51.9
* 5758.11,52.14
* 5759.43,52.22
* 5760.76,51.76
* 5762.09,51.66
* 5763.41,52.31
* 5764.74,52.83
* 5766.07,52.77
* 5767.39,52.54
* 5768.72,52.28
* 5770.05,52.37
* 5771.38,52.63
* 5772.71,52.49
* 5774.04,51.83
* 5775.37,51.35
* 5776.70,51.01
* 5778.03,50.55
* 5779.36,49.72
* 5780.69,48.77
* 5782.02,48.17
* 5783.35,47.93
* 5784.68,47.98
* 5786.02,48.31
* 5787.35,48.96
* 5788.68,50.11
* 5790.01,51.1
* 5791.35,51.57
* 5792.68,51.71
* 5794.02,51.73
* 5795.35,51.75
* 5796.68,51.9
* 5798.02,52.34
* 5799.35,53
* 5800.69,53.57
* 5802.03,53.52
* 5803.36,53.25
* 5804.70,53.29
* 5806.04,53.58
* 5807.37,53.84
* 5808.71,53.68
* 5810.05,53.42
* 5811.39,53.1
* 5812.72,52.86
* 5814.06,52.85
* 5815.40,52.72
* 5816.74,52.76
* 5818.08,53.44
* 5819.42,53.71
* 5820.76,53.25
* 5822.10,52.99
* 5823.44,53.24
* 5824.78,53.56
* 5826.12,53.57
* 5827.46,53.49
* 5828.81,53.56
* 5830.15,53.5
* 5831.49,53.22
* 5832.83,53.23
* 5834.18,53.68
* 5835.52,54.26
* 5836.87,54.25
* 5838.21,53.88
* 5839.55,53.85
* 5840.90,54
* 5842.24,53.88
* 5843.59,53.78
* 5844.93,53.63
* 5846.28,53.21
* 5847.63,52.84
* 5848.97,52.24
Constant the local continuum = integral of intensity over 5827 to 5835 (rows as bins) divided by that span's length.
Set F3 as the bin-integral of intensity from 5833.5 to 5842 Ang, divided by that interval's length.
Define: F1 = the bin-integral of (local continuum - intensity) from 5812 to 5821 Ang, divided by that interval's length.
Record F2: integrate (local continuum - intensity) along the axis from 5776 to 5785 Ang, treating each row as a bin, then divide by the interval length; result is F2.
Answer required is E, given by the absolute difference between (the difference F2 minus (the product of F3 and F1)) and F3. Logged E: 69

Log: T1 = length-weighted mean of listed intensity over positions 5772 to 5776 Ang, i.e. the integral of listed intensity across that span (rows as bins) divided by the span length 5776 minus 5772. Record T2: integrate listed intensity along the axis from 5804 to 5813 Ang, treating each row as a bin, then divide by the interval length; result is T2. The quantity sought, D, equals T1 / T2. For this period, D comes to 0.97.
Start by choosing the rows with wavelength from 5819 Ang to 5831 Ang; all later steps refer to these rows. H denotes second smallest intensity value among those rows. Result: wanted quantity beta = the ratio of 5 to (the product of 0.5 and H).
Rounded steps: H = 53.24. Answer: 0.188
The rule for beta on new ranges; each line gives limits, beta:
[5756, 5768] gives 0.193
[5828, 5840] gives 0.188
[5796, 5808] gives 0.191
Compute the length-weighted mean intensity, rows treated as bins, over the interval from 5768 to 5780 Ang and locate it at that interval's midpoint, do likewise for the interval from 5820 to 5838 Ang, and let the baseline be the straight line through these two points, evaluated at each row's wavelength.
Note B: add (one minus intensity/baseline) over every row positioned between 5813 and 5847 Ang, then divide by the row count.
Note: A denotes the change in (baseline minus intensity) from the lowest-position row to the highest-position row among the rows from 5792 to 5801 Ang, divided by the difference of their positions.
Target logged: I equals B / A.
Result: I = -0.007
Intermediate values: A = -0.20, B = 0.001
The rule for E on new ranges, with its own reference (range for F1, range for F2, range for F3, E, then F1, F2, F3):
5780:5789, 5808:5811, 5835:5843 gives 318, 4.9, -0.1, 54.0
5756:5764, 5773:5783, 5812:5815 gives 126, 1.4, 3.2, 52.9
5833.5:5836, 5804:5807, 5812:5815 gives 26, -0.5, 0.0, 52.9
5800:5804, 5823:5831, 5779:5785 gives 48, 0.0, -0.1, 48.5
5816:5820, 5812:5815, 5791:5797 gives 59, 0.2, 0.6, 51.8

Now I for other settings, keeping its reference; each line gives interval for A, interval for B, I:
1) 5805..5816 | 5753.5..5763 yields -0.121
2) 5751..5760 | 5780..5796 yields -0.368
